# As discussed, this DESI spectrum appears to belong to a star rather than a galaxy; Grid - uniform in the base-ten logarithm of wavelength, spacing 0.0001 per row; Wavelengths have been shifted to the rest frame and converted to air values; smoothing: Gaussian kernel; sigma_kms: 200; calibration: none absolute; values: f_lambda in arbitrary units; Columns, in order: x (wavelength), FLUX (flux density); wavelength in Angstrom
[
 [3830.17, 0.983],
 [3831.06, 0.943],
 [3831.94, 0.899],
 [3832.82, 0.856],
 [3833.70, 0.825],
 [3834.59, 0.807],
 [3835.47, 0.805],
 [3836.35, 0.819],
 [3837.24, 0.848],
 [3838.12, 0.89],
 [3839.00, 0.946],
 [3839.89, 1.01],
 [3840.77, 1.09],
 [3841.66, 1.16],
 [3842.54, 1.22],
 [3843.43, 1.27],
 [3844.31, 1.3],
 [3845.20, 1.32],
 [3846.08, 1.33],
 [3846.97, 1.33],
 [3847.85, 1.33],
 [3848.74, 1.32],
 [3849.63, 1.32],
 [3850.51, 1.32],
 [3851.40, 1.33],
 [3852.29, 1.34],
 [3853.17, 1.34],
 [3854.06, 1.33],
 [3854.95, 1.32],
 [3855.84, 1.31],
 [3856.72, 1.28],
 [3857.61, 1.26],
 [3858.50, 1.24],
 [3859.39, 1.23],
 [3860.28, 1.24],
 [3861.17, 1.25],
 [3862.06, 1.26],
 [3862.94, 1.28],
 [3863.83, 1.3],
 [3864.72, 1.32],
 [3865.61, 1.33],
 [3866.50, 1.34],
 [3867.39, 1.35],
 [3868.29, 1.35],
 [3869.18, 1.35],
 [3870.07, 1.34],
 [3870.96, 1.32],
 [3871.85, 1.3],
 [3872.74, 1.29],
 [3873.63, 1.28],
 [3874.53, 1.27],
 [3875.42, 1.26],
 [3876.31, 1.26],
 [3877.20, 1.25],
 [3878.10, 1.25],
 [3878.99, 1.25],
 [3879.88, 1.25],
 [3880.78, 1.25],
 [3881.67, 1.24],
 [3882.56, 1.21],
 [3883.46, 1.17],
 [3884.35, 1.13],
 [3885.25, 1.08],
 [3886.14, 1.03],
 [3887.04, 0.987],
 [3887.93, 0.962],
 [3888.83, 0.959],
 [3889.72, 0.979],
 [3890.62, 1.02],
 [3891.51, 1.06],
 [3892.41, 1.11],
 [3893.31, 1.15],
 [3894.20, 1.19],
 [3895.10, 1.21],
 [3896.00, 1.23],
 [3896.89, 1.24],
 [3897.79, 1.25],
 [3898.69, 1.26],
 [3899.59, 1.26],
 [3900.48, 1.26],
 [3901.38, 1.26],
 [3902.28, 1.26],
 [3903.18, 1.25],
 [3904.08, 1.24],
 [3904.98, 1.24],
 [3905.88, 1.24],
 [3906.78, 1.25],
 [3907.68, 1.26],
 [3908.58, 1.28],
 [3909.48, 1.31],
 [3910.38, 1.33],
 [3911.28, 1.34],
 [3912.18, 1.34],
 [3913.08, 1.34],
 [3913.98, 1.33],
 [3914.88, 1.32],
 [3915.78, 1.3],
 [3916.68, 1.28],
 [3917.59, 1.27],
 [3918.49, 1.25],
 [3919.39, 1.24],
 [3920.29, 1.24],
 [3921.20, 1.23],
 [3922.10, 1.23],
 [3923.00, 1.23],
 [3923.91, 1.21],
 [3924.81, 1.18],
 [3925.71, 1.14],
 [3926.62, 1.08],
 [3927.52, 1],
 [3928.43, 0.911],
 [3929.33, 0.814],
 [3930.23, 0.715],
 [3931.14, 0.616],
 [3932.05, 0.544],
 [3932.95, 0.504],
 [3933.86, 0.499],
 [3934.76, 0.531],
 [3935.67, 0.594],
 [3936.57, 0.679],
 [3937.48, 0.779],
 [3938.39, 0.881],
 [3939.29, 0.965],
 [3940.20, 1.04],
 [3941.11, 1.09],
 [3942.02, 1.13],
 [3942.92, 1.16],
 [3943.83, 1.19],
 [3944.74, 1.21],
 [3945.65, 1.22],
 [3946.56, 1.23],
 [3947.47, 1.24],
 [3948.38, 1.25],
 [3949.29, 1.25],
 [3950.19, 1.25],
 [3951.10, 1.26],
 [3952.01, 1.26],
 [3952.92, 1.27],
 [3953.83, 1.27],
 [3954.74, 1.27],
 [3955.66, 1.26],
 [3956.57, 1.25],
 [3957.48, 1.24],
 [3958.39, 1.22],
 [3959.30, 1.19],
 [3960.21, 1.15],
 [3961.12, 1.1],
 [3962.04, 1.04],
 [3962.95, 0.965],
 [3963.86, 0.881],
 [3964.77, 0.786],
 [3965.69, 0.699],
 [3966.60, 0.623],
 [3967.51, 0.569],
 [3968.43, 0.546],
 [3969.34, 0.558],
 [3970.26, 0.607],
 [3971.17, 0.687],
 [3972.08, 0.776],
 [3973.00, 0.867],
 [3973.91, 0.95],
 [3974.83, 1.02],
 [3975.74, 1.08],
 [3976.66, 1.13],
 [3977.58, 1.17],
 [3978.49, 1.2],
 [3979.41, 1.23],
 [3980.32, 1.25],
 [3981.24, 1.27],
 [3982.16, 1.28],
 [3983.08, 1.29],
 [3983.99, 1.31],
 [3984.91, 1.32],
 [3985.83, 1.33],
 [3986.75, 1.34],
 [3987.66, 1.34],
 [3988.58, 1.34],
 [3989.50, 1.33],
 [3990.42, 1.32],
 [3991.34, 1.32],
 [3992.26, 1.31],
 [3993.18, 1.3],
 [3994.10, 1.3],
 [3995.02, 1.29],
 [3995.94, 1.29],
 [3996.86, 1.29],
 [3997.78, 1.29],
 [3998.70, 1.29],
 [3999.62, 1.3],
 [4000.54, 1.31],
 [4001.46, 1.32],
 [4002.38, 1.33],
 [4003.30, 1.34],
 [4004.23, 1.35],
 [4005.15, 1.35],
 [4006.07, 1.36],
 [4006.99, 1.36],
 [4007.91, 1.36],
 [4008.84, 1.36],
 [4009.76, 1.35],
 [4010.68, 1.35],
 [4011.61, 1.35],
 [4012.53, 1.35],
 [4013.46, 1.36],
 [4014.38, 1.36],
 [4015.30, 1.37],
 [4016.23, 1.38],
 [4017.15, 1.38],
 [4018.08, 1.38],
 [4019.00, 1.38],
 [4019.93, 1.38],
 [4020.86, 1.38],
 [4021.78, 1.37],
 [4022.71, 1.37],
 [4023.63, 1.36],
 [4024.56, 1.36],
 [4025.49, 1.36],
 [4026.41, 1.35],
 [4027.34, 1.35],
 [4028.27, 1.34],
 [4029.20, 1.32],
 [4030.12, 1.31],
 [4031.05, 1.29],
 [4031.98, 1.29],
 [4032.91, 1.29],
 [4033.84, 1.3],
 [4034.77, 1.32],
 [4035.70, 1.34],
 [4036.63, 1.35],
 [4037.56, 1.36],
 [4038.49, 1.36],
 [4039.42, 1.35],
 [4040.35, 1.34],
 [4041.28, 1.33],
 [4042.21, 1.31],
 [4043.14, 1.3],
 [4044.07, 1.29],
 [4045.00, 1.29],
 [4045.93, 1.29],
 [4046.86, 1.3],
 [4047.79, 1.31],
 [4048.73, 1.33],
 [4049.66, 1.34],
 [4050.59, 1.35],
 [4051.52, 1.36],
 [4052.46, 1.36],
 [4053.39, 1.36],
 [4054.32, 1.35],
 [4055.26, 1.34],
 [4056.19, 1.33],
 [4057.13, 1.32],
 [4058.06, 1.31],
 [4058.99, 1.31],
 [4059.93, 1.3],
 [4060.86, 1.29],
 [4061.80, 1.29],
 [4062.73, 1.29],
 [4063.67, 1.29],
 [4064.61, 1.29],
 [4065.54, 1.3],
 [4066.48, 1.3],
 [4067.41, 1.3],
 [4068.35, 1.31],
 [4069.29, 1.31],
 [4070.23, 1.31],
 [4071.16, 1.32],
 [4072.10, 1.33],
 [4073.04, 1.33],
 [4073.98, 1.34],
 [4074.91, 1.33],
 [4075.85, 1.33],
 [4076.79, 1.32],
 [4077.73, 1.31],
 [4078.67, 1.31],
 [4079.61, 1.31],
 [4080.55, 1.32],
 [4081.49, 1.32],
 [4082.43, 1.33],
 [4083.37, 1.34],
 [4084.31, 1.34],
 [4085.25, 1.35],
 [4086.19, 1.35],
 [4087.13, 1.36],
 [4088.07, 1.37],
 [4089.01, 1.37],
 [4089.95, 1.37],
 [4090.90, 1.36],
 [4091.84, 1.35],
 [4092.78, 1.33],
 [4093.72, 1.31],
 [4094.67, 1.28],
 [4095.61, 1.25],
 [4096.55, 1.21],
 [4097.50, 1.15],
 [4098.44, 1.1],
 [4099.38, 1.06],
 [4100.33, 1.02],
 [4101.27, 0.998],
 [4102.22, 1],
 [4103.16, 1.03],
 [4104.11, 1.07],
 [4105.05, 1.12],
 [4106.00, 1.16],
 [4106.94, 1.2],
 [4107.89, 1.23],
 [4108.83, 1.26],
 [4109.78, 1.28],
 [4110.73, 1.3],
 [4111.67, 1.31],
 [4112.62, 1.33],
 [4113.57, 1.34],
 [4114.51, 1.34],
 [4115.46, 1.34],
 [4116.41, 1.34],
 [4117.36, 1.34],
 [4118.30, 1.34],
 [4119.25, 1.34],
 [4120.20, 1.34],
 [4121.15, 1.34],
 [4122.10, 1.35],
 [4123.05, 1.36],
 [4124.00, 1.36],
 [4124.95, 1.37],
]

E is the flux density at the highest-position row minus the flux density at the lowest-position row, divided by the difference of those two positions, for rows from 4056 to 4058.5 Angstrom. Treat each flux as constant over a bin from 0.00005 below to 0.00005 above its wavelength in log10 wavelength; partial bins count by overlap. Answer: -0.01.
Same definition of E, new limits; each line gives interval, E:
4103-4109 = 0.04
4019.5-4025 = 0.00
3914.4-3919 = -0.02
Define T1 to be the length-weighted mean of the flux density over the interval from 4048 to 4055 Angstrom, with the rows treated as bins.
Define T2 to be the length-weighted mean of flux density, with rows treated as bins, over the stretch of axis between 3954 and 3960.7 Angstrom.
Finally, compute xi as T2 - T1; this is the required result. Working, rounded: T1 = 1.35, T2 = 1.23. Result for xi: -0.12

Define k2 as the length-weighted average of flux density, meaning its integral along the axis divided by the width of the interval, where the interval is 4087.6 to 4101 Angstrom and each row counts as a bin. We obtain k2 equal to 1.25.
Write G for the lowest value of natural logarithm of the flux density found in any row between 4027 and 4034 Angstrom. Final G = 0.255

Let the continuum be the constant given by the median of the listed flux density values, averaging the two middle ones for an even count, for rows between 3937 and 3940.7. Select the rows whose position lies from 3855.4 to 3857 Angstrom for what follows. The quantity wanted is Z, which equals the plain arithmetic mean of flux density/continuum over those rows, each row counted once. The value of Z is 1.40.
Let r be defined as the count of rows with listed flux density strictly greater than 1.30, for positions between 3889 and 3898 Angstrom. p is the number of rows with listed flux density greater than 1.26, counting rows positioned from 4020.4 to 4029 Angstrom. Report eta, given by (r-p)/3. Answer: -3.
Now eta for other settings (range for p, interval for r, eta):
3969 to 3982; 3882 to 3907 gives 0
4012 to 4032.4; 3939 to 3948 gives -7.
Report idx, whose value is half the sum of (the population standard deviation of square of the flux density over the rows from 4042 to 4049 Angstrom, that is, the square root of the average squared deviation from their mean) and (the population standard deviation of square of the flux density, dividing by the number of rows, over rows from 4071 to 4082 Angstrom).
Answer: 0.03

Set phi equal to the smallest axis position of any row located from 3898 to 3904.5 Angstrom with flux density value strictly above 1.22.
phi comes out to 3898.69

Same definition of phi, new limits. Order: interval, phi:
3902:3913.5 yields 3902.28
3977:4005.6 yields 3979.41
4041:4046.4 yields 4041.28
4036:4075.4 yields 4036.63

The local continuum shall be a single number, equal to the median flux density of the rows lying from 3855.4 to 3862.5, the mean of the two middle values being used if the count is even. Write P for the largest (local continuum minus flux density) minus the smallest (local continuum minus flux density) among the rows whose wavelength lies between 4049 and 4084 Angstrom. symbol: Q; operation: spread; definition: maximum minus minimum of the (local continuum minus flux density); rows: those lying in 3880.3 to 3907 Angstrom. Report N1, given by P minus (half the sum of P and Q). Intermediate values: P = 0.070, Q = 0.30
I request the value -0.12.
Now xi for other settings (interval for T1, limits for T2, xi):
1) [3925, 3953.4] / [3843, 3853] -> 0.34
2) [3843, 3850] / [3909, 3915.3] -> 0.02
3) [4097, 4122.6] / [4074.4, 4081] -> 0.10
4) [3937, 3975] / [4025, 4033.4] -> 0.29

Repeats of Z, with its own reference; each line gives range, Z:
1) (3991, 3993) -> 1.42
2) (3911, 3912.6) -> 1.45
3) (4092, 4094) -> 1.43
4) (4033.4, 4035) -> 1.42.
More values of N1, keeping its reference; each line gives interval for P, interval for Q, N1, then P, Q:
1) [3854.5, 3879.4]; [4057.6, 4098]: -0.05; 0.120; 0.22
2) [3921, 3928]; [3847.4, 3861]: 0.06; 0.230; 0.11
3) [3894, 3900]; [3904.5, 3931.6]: -0.33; 0.070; 0.72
